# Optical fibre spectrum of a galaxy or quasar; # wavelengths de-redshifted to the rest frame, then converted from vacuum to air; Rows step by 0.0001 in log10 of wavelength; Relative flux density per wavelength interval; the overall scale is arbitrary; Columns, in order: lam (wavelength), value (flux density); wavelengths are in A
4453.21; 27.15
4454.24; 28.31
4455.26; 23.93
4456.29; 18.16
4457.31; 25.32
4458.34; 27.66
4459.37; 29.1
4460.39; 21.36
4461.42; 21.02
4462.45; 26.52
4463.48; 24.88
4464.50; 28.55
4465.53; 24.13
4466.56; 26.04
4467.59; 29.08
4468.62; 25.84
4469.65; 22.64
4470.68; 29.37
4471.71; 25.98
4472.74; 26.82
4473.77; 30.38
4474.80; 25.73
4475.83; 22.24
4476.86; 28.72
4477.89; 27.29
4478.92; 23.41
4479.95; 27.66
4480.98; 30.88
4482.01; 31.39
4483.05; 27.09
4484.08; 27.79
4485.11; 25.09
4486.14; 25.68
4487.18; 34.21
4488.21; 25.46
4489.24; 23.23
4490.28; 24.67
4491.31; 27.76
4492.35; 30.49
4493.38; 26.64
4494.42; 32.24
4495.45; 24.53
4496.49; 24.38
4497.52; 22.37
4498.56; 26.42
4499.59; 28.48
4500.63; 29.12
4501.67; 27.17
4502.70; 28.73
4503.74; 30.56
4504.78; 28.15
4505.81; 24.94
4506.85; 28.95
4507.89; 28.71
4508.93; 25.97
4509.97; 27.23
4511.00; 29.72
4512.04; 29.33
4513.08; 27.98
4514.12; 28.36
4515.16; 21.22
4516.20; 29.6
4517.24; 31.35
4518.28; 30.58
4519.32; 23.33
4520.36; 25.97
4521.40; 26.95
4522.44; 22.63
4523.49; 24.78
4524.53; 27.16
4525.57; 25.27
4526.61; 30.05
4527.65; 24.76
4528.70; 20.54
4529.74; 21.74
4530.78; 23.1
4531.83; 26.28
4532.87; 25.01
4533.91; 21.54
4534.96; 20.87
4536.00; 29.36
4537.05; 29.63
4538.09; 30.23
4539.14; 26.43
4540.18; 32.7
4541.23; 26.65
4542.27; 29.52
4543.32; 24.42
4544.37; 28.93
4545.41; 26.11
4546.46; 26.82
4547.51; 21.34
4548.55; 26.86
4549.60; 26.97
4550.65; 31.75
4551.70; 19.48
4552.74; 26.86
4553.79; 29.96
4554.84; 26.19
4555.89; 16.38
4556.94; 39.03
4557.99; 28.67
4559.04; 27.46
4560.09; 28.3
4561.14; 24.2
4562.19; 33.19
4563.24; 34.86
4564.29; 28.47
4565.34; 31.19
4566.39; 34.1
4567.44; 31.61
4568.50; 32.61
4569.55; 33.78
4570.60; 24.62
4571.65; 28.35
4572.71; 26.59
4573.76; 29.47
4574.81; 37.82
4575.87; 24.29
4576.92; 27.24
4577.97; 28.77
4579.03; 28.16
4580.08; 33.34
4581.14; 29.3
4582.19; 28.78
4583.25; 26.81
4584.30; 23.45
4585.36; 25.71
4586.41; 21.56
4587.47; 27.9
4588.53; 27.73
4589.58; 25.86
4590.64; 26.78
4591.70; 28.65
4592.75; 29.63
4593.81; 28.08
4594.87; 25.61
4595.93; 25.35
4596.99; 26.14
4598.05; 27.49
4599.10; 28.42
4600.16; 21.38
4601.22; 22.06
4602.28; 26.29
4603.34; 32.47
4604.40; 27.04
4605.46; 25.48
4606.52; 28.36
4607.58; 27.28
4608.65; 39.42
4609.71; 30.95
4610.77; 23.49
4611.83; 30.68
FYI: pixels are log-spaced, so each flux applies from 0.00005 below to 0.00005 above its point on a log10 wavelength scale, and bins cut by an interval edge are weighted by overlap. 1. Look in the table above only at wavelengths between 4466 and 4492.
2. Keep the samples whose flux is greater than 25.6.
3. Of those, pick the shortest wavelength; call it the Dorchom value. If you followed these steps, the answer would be 4466.56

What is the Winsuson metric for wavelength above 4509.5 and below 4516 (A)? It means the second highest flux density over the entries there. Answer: 29.33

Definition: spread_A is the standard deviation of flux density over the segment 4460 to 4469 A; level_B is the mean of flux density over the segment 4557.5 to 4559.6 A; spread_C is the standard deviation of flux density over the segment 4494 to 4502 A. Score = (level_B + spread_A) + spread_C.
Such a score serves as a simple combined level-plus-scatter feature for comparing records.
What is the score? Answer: 34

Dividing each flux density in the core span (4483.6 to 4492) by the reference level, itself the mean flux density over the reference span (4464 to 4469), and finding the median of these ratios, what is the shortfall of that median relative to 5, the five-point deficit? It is 4.04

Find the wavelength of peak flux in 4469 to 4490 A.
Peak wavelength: 4487.18 A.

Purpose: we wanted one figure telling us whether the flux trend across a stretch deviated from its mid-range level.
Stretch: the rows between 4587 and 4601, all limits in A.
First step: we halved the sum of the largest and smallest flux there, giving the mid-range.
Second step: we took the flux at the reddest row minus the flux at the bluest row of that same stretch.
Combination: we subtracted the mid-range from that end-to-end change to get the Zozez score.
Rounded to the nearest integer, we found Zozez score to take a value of -32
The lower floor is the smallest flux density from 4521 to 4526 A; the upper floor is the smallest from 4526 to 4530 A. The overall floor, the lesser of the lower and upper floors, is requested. 20.5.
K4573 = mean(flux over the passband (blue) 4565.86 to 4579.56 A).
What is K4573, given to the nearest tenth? 29.8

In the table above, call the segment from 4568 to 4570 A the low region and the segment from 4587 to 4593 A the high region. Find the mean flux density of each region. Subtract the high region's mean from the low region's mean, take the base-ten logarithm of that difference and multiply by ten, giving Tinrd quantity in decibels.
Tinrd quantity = 7.4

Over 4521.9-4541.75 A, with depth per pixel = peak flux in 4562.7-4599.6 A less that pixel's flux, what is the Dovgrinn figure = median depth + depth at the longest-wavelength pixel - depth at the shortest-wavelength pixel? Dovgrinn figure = 8.5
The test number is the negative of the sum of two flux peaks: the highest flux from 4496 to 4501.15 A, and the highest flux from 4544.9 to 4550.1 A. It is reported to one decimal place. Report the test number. -56.1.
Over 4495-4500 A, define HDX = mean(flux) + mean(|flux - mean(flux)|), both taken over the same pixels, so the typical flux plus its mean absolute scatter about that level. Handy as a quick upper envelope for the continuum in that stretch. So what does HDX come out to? 27.0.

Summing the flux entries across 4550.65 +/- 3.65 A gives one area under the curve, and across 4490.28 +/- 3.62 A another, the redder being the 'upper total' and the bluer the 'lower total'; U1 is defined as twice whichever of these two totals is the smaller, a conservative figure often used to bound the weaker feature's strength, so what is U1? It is 366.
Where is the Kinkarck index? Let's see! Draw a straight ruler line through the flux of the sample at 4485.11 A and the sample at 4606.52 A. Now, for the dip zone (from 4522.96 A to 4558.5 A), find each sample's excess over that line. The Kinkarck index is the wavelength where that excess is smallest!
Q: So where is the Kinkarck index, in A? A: 4555.89 A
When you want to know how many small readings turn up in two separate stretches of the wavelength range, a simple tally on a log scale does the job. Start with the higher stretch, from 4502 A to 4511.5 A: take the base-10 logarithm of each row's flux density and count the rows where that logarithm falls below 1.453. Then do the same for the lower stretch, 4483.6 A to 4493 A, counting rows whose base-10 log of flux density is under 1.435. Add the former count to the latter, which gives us 9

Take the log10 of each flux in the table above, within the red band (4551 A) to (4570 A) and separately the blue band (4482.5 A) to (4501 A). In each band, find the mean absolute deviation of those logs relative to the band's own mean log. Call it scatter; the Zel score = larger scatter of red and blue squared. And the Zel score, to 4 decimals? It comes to 0.0042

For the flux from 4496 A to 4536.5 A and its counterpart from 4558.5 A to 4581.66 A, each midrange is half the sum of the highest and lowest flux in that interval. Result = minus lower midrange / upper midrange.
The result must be -0.84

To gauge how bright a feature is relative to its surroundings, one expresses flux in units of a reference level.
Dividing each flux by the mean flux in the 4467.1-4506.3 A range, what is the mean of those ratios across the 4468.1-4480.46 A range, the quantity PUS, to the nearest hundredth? 0.97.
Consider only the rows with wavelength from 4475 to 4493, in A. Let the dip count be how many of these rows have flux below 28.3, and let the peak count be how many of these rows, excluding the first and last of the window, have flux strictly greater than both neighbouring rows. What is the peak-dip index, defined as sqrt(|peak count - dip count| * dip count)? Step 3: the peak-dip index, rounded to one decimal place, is 9.8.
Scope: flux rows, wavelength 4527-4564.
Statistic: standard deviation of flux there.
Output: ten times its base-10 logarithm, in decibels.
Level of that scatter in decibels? 6.6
